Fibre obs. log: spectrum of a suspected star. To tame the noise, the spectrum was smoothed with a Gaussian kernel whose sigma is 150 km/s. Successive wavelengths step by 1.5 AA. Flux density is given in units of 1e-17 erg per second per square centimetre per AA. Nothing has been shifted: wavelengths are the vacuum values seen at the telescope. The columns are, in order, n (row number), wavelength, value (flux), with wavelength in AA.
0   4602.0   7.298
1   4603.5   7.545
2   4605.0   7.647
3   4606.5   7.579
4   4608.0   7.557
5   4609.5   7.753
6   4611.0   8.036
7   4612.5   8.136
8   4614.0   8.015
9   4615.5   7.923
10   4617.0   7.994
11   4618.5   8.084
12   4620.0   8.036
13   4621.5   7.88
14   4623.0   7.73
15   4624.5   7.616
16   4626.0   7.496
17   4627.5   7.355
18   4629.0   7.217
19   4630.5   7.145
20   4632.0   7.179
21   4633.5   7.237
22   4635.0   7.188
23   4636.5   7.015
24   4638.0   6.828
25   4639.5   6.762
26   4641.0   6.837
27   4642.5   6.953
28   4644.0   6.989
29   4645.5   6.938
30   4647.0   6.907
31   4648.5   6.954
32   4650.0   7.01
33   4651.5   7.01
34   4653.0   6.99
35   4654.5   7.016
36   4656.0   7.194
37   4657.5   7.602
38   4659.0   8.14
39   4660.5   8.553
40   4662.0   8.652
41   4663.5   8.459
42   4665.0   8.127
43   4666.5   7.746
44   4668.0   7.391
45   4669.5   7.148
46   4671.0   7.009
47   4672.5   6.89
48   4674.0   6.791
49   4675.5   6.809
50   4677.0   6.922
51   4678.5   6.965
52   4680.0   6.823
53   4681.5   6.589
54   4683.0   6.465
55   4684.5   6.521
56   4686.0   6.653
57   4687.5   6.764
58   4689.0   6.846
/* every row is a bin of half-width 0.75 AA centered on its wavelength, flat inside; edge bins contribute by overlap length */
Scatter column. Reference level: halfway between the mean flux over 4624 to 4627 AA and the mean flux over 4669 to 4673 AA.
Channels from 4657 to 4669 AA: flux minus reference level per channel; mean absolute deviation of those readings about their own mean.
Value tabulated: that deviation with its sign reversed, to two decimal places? -0.38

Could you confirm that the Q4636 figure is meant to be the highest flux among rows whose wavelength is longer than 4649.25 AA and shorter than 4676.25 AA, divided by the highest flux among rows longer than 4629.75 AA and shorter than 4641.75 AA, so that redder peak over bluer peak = 1.20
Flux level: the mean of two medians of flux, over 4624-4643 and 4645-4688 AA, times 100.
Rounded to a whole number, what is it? 708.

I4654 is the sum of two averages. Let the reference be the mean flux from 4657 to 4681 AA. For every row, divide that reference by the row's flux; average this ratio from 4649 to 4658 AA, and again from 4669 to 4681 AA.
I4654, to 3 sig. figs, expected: 2.14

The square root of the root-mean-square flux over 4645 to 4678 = 2.72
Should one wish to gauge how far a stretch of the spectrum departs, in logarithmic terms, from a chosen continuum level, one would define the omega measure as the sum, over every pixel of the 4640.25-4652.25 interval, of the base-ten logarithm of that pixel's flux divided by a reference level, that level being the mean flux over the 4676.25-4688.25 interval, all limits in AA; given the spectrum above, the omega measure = 0.12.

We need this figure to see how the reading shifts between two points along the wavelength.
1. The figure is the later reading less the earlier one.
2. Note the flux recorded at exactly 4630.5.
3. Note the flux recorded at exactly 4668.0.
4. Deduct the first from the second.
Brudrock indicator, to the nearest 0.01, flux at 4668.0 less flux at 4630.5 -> 0.25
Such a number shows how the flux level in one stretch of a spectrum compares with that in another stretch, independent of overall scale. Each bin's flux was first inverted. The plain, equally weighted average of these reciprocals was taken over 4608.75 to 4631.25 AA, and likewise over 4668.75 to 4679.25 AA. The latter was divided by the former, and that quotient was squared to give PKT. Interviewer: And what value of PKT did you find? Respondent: 1.2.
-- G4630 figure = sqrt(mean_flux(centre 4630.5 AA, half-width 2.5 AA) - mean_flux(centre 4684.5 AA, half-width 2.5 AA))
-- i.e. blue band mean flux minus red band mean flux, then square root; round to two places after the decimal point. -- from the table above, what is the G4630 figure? 0.80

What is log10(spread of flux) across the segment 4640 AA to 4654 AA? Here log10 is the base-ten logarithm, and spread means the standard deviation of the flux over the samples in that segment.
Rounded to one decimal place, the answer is -1.3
